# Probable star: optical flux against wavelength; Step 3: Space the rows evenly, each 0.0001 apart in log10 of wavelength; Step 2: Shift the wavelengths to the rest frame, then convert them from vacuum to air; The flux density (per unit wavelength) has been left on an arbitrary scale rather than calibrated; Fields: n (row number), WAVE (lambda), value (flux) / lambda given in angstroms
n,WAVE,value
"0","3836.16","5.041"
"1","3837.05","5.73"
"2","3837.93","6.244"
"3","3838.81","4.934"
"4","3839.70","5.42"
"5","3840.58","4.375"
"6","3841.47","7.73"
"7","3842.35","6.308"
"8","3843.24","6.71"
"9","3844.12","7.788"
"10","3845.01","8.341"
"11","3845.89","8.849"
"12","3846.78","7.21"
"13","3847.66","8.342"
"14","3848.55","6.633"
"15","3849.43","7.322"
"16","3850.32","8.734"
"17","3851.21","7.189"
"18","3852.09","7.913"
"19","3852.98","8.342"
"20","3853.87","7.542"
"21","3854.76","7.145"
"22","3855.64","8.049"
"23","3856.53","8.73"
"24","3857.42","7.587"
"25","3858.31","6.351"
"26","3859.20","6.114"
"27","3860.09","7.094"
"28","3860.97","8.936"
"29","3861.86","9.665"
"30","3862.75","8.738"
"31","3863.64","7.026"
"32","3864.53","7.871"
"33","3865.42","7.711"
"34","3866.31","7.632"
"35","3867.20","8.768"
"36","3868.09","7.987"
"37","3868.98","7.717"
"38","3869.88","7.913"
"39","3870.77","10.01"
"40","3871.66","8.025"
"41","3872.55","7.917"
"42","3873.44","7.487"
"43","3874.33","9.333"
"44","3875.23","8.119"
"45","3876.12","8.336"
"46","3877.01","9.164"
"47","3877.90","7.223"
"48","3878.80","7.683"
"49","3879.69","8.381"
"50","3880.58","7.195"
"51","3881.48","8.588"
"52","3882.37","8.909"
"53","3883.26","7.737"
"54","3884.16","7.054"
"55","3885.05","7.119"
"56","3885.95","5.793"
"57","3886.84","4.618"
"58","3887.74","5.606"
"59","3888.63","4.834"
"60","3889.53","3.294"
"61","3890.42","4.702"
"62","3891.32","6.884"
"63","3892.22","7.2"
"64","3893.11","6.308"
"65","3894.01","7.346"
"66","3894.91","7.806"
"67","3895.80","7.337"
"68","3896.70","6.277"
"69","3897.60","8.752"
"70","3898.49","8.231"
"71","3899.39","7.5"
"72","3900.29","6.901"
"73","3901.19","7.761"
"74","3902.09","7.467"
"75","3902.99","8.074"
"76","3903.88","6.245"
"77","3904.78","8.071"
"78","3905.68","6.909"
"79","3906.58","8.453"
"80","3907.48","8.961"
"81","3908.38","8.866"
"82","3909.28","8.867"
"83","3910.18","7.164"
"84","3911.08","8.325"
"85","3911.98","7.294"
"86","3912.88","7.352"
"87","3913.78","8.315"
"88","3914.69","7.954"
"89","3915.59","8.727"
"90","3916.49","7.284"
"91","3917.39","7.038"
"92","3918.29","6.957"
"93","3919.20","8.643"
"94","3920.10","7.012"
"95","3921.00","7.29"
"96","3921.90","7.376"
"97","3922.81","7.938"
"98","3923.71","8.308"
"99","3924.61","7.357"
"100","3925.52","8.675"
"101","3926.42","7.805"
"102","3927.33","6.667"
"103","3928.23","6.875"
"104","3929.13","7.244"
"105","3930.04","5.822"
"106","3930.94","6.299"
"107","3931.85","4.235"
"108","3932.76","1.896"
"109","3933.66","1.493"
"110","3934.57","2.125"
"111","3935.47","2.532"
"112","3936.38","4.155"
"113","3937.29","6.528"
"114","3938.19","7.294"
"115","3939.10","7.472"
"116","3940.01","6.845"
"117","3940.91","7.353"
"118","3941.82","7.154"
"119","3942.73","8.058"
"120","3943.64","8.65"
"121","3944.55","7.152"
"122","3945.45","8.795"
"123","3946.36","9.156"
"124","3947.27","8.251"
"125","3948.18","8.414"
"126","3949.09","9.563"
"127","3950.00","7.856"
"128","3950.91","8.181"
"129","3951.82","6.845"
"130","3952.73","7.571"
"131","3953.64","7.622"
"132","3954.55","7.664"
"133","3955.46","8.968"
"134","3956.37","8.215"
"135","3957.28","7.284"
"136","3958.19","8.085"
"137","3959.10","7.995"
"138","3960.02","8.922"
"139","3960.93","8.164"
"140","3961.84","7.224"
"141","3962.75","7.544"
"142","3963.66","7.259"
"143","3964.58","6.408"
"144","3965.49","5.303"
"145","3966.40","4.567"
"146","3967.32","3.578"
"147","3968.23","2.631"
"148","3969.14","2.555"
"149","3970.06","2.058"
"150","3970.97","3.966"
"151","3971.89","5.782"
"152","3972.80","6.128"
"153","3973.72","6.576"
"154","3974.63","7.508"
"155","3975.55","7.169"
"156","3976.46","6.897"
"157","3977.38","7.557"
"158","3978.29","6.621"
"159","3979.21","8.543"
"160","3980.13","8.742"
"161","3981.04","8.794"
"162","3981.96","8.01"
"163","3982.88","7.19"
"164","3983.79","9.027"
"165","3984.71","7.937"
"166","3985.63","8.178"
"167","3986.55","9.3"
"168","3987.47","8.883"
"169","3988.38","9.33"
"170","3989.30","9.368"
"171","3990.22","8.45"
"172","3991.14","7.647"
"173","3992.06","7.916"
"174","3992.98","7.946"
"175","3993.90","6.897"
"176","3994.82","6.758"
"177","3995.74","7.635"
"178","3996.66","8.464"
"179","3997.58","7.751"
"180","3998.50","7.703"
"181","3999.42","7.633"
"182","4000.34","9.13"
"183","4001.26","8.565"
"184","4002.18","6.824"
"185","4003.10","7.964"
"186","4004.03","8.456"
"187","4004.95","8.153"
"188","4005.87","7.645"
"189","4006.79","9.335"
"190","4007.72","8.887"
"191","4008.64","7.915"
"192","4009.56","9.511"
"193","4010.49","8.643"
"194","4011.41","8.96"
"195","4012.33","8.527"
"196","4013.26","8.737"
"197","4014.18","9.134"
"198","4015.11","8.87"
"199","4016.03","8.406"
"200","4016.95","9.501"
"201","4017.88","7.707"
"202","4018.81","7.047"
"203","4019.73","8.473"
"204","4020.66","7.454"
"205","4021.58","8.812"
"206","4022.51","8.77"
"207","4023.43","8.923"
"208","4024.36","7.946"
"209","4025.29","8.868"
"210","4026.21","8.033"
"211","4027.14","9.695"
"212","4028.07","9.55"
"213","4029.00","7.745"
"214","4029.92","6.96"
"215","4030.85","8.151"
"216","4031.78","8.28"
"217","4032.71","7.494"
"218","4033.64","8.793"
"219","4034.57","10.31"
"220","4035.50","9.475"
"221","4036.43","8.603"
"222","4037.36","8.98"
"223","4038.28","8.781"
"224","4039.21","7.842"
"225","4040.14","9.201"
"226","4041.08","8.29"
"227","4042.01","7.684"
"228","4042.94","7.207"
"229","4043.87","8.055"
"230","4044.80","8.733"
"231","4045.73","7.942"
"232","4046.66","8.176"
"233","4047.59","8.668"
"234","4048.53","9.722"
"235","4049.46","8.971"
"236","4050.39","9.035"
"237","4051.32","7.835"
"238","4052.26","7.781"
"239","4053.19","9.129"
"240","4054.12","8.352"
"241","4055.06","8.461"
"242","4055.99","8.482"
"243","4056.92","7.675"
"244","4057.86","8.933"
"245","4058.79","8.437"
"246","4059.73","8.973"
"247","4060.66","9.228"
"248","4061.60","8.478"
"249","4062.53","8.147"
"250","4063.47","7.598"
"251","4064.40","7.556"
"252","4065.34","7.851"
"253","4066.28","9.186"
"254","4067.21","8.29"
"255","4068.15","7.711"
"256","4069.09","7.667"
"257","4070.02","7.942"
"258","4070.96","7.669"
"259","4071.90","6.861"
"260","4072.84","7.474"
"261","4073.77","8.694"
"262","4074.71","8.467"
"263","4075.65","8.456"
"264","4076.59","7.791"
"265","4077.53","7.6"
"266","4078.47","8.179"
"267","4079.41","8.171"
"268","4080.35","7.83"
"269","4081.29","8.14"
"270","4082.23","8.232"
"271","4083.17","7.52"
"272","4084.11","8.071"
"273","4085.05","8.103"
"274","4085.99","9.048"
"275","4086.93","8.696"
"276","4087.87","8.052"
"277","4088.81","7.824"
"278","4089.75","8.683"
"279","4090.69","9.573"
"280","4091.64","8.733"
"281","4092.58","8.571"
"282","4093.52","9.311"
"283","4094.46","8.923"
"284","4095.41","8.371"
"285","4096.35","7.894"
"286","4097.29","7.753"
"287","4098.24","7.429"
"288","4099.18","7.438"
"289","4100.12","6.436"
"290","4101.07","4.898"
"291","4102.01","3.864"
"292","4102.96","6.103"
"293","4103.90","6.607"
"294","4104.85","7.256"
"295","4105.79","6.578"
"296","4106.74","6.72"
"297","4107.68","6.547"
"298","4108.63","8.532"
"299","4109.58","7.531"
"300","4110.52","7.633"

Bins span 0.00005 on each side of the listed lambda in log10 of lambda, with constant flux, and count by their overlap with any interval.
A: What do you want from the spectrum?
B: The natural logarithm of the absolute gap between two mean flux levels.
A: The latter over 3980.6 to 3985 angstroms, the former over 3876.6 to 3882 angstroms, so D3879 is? -1.9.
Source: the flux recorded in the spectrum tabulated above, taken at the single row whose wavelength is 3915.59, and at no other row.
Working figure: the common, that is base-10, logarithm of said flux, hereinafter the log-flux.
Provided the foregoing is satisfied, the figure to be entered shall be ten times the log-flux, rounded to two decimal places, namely 9.41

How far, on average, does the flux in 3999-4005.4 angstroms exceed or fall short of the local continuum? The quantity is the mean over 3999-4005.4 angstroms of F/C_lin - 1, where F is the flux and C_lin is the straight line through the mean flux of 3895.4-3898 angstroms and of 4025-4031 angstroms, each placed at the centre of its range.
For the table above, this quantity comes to -0.016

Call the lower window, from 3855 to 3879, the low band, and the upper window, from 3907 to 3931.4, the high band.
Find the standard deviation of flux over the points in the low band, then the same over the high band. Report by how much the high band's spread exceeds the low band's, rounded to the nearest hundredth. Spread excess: -0.08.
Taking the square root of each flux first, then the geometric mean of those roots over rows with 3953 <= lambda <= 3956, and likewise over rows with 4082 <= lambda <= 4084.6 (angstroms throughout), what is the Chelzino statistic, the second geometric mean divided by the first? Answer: 0.99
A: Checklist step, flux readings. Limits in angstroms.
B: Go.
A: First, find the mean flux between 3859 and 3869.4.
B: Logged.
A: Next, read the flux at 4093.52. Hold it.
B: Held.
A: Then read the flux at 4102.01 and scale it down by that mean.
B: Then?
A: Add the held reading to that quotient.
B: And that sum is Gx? 9.8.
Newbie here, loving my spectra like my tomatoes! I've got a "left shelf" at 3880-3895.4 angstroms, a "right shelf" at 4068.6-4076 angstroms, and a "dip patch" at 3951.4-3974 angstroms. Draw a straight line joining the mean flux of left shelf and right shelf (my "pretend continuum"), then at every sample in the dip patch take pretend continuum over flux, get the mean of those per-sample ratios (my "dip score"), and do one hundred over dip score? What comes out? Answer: 76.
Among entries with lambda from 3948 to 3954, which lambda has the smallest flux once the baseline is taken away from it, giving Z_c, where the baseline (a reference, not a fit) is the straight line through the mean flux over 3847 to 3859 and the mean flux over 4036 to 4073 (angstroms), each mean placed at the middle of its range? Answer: 3951.82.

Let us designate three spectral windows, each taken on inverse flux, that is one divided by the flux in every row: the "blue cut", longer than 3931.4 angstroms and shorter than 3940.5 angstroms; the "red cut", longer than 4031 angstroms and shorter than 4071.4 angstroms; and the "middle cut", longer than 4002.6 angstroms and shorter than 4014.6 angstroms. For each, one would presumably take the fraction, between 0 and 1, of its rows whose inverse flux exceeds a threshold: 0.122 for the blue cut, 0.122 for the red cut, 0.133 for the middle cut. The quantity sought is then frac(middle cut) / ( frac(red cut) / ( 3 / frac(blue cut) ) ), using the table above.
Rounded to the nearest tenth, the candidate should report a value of 0.0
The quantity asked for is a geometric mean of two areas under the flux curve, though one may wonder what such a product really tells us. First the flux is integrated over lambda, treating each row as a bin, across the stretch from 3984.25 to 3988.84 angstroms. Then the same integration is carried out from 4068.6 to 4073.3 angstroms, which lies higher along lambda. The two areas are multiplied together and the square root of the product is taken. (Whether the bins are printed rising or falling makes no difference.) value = 37.6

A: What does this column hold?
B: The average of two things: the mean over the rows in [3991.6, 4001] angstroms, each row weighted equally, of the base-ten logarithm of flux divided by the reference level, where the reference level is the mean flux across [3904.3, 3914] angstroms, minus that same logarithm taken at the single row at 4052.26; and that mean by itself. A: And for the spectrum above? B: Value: -0.01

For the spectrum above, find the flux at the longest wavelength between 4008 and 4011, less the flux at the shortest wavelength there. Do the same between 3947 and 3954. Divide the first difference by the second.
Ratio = -1.2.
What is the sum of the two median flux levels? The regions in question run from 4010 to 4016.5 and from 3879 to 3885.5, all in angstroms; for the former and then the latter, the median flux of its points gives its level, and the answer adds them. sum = 16.5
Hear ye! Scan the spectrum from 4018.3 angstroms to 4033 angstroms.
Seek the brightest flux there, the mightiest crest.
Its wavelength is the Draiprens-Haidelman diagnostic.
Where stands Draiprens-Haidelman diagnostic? 4027.14 angstroms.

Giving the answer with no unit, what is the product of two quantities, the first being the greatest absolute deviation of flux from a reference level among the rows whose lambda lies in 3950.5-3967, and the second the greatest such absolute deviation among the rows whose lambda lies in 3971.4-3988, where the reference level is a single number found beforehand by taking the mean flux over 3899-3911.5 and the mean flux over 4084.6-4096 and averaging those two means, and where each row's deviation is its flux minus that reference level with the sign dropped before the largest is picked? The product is 9.0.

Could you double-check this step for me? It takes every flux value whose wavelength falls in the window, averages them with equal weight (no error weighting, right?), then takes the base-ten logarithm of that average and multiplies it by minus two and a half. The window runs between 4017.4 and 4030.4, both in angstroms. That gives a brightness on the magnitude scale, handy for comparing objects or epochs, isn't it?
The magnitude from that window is -2.30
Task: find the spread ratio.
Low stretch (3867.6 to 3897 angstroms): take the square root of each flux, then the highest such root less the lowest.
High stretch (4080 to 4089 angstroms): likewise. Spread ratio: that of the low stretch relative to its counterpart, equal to 5.1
